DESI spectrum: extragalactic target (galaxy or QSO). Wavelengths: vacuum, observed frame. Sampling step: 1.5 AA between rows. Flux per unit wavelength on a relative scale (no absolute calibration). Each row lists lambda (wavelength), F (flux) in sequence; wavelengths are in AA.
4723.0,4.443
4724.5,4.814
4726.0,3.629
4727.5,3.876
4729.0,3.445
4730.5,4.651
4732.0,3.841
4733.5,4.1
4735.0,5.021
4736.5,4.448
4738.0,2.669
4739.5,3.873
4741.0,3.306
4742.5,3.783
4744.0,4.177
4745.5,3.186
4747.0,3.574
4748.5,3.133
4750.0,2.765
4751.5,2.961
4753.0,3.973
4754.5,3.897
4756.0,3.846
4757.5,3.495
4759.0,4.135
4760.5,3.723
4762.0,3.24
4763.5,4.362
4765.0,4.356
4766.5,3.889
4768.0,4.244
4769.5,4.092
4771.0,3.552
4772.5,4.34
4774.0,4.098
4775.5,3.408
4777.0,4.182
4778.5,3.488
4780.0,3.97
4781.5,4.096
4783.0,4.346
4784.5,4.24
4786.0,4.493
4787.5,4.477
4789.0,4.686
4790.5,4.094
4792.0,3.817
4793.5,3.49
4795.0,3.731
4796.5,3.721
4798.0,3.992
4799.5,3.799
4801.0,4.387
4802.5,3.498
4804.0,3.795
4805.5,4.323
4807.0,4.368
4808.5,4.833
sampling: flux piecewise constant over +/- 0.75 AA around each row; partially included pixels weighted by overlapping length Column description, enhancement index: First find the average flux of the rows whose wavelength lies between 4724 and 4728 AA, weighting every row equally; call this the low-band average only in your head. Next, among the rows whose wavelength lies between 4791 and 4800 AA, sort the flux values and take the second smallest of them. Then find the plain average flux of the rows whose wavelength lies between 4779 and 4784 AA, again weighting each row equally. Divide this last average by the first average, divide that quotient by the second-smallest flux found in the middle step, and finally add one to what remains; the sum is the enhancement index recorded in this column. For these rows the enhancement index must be 1.27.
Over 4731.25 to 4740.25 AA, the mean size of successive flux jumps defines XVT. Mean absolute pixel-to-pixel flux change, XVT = 0.95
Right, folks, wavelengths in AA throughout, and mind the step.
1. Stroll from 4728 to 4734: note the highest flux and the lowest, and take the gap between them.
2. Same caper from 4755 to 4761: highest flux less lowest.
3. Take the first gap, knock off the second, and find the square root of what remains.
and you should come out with 0.75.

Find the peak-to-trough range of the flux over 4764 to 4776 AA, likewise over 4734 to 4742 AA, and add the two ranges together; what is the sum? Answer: 3.30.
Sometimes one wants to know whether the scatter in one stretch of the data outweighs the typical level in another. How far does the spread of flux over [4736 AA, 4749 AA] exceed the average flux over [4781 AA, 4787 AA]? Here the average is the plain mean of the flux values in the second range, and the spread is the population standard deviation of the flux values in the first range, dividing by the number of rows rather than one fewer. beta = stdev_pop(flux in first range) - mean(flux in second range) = -3.8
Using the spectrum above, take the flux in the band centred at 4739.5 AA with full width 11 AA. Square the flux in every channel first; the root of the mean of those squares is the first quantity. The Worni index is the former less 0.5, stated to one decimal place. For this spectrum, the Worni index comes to 3.5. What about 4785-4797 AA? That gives 3.6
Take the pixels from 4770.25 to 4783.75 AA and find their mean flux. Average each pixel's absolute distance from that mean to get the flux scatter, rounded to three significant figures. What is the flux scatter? 0.306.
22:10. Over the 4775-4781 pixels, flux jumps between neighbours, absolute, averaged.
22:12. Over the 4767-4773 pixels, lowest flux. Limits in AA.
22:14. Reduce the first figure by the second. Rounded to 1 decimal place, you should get -2.9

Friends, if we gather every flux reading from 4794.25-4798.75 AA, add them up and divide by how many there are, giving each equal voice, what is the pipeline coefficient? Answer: 3.81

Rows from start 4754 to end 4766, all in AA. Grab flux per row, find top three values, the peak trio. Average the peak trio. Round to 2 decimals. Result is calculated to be 4.28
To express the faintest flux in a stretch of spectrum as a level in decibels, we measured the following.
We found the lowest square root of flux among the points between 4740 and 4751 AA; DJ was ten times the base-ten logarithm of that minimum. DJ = 2.208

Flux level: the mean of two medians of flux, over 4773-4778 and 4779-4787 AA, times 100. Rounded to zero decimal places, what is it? 417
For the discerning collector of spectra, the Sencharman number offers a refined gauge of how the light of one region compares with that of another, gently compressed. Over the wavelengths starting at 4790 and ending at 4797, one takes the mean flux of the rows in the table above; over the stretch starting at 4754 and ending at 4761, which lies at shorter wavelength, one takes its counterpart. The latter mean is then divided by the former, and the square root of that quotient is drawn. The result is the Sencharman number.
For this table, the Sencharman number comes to 1.01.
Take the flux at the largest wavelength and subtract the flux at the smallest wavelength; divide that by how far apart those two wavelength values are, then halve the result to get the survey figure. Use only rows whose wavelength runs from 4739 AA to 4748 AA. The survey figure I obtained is -0.020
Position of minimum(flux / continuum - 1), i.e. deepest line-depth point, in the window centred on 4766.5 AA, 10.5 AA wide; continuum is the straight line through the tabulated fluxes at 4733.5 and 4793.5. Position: 4762.0 AA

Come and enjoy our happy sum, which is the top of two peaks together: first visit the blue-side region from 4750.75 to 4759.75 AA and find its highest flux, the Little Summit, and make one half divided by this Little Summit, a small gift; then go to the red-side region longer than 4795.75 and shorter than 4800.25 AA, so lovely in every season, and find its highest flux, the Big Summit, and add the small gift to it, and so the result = 4.11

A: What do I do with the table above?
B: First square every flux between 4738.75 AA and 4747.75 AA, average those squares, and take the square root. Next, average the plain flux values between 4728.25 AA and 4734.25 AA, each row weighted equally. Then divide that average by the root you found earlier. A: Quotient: 1.09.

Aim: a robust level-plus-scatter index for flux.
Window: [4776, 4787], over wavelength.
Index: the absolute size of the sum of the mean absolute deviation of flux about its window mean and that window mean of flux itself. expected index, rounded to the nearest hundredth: 4.34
